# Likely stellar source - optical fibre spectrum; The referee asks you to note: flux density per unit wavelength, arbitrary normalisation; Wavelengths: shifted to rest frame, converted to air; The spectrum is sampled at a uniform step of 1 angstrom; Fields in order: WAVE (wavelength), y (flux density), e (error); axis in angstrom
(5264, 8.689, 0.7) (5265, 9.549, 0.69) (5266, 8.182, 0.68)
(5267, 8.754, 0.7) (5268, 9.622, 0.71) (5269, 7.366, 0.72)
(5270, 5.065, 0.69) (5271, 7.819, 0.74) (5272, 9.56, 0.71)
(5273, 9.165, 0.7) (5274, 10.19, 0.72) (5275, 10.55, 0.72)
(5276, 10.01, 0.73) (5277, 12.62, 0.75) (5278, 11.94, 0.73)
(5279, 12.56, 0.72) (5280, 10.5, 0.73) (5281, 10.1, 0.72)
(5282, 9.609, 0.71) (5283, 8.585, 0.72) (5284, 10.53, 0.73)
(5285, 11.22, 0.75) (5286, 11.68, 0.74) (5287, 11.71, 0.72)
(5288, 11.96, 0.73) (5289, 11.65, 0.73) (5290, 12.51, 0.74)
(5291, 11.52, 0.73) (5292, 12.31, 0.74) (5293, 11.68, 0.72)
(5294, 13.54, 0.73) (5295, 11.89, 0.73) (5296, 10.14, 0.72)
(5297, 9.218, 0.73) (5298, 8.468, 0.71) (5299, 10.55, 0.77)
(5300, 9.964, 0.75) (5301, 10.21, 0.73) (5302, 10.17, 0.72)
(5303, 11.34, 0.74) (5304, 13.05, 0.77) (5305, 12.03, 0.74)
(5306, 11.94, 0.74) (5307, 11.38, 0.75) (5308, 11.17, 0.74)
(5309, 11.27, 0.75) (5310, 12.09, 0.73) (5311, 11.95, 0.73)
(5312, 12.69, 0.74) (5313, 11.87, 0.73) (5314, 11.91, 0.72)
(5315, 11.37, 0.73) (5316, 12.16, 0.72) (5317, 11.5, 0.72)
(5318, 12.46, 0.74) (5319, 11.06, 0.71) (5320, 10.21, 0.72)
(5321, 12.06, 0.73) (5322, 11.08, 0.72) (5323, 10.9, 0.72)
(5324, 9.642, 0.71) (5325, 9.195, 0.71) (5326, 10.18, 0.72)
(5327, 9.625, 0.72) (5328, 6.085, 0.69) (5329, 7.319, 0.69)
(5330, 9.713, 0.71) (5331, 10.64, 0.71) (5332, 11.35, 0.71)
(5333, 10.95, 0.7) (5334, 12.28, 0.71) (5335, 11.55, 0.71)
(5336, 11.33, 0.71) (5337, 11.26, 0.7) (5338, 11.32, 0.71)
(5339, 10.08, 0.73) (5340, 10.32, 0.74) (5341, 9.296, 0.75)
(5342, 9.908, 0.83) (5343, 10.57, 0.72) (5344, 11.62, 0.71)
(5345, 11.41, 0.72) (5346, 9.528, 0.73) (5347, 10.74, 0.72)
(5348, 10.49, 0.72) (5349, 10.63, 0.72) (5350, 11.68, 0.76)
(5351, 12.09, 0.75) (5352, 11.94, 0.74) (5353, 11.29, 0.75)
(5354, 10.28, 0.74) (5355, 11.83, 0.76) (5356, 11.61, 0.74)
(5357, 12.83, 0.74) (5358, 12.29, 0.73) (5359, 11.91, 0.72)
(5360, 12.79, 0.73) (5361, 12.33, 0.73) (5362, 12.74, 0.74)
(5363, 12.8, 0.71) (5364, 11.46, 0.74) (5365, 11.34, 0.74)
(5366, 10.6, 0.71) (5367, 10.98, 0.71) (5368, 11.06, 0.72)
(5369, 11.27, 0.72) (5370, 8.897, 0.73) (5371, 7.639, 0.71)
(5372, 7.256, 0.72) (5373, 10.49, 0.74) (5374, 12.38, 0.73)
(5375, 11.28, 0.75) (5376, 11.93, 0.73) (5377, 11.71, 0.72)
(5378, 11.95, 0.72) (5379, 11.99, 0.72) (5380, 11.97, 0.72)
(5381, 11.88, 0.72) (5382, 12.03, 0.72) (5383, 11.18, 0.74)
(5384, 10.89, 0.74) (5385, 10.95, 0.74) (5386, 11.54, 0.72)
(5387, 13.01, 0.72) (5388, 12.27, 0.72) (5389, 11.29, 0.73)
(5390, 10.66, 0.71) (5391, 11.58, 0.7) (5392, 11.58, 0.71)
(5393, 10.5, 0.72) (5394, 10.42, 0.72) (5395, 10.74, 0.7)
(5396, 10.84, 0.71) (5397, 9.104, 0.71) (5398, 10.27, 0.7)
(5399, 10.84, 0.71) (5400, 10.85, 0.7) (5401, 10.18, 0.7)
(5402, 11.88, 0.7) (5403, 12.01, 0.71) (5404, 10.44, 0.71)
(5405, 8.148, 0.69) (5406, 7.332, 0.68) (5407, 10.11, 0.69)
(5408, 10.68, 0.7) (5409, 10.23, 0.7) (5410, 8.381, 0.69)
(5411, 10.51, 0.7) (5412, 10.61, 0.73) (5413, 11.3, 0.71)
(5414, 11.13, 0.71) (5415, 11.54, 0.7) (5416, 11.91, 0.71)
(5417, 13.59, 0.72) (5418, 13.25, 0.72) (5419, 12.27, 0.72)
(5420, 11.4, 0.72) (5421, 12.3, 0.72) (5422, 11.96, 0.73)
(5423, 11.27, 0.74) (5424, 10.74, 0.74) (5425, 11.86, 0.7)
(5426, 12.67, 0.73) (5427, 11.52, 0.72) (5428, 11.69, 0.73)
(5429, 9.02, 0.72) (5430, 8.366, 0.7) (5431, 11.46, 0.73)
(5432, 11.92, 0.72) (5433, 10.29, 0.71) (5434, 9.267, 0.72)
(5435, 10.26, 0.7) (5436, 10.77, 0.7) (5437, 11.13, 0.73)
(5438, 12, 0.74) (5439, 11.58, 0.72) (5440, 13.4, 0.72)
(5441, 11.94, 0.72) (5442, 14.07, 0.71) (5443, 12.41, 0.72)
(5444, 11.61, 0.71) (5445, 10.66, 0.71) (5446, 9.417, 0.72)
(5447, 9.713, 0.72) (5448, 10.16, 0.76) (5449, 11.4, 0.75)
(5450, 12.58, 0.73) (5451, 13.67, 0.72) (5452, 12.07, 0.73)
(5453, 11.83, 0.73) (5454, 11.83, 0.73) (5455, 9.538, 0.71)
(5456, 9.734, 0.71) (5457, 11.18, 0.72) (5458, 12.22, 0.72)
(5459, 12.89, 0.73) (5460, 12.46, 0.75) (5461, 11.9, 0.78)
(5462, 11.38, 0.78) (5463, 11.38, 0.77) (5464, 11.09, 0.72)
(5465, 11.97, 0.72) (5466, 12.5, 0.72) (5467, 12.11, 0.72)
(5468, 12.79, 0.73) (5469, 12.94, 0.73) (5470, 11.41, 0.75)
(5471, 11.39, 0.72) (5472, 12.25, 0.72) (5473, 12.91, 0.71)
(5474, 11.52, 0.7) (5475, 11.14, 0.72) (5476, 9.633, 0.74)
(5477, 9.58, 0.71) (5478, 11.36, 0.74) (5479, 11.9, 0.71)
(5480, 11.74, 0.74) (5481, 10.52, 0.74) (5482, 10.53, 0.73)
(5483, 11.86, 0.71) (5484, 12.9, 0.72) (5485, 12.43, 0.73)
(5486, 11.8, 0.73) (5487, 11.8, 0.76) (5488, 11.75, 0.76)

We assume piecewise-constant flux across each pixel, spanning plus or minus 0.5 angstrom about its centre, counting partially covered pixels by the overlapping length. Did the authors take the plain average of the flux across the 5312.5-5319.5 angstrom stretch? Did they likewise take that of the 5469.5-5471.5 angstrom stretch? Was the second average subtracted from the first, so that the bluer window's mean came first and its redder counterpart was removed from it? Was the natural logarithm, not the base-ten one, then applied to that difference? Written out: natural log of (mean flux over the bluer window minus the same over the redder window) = -1.0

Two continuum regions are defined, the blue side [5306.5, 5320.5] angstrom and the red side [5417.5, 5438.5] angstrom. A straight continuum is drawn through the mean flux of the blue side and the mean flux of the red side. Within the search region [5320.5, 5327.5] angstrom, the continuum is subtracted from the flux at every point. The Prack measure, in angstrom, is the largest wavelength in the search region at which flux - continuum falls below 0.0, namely 5327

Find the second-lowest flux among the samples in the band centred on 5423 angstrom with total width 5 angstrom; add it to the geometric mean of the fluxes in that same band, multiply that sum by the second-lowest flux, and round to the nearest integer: 258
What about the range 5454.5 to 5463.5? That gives 205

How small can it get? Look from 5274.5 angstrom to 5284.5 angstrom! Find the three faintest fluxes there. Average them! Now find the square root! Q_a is 3.07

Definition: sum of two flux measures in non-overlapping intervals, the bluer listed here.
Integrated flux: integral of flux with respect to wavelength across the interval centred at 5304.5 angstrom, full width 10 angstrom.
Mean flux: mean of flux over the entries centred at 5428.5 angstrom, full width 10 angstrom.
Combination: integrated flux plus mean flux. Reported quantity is 123.5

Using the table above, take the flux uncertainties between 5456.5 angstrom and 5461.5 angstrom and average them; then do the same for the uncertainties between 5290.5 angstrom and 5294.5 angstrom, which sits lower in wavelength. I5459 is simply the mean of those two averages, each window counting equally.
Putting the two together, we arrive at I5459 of 0.735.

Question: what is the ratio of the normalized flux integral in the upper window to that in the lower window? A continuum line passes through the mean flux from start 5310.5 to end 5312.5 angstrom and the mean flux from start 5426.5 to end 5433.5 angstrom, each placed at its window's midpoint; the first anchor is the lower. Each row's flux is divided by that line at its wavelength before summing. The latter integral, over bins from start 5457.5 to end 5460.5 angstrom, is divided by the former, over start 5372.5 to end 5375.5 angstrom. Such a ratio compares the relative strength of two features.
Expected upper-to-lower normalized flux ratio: 1.23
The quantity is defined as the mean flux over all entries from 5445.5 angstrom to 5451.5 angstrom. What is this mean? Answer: 11.2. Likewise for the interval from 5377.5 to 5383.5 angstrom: 11.8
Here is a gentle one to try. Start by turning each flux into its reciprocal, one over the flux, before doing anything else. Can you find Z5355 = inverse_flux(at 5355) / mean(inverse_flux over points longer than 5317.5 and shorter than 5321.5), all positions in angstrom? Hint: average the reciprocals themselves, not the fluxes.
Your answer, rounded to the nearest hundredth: 0.96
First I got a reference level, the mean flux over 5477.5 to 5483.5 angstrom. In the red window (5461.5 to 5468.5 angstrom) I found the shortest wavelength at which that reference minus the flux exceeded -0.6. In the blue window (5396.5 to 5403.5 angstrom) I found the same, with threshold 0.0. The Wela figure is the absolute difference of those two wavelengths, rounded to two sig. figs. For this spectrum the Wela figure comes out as 65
